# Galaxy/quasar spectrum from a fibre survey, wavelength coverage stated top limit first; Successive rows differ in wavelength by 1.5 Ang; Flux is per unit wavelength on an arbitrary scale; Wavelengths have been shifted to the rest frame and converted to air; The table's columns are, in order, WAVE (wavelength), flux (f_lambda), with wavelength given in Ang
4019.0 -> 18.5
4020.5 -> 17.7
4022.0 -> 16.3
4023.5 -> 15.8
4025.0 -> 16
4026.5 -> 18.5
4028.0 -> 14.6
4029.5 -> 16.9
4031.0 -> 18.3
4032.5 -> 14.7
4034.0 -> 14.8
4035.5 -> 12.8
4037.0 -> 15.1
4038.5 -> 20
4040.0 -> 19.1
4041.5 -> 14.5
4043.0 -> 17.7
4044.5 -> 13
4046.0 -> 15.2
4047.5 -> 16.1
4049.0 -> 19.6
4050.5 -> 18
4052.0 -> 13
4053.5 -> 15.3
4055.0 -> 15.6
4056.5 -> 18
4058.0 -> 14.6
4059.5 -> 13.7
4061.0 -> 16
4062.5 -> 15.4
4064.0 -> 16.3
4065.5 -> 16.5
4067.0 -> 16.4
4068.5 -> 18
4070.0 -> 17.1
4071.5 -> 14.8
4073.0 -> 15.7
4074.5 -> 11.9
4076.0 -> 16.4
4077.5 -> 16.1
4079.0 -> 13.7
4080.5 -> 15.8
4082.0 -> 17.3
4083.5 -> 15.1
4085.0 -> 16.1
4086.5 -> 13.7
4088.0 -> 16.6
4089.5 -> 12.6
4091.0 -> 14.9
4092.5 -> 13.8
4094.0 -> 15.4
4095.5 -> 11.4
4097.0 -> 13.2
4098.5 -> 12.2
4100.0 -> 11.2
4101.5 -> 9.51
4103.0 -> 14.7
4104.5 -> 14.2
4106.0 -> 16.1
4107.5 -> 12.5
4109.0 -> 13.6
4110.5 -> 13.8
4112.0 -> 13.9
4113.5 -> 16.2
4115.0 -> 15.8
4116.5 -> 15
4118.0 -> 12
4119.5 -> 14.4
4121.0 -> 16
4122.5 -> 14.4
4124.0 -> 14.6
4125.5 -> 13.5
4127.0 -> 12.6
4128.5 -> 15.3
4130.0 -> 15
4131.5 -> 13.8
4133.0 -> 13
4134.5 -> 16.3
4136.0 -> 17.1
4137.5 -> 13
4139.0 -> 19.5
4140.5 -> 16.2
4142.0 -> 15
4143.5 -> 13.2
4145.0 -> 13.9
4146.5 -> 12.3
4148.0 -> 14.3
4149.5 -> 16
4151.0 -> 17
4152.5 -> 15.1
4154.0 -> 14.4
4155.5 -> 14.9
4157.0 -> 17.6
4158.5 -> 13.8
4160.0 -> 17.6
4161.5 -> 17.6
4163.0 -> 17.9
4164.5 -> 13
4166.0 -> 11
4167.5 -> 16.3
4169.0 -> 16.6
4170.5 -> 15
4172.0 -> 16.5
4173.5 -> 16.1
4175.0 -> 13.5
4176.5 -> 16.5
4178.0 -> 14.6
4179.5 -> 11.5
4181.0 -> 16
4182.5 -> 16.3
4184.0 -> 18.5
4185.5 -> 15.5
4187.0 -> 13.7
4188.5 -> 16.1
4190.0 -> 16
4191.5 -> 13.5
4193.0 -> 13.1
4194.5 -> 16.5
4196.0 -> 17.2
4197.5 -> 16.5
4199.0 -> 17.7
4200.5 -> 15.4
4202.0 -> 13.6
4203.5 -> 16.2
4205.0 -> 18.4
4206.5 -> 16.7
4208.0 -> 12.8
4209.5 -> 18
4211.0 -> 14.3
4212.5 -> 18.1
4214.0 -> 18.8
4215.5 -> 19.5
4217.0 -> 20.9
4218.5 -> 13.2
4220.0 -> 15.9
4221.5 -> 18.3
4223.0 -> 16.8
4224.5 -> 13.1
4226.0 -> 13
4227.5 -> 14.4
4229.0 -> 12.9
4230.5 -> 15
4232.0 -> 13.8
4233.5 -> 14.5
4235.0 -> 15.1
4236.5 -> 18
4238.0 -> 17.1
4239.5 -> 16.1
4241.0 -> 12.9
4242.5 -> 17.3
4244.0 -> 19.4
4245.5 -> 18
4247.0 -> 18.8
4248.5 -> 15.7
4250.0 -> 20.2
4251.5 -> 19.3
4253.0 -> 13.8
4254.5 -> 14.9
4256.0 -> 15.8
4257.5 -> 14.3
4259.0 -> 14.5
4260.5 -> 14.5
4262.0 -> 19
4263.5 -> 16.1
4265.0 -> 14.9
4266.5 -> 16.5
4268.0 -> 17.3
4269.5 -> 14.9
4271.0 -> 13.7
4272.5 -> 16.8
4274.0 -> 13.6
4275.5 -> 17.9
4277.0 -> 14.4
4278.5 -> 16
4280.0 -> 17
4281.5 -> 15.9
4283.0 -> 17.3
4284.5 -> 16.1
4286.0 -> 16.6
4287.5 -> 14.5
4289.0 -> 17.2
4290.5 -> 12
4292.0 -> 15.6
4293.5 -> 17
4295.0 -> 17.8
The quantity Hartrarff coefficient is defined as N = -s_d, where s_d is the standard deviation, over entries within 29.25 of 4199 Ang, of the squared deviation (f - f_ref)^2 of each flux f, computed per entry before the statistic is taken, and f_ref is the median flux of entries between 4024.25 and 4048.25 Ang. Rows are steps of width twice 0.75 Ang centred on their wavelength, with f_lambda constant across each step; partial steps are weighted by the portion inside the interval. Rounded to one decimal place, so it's -5.6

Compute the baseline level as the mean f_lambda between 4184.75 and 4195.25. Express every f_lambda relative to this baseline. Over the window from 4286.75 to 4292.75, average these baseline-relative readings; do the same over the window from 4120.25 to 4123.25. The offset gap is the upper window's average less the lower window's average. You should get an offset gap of -0.4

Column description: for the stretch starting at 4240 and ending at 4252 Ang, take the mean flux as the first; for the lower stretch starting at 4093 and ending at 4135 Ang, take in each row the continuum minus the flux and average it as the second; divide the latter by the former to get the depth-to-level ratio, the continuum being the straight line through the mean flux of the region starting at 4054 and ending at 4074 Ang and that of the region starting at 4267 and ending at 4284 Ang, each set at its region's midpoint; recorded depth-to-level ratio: 0.12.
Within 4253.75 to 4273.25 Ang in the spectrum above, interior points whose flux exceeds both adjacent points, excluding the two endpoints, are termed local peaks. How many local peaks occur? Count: 3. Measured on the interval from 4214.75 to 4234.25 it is 4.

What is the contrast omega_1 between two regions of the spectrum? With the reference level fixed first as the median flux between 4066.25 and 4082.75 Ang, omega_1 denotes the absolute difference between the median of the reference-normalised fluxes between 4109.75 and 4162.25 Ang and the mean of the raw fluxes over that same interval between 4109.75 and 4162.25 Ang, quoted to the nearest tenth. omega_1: 14.0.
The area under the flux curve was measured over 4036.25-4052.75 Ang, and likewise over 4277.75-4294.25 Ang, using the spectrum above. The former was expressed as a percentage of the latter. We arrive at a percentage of 103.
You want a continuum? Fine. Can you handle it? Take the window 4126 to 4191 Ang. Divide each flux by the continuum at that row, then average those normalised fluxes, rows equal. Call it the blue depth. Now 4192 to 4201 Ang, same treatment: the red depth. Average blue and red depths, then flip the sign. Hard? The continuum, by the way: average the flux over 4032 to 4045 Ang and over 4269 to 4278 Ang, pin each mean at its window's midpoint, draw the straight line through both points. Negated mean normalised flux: -1.01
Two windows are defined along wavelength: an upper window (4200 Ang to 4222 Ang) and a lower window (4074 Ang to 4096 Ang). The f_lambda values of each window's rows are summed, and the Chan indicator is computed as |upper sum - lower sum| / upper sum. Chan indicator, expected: 0.12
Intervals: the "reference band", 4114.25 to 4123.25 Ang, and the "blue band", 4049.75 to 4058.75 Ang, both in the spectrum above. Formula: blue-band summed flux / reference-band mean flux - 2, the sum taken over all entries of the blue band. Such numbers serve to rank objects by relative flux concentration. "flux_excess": 4.5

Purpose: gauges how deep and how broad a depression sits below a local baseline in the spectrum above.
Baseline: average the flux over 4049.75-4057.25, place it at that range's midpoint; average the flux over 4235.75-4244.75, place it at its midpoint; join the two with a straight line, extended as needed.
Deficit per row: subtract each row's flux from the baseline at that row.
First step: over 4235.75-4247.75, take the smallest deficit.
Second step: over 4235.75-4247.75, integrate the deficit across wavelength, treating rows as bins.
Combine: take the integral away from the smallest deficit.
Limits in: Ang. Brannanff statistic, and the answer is 2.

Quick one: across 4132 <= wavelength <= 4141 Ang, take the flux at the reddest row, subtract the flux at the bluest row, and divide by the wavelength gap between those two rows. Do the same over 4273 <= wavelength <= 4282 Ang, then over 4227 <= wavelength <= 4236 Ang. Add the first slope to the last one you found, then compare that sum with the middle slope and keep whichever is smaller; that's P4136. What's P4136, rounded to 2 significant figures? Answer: 0.31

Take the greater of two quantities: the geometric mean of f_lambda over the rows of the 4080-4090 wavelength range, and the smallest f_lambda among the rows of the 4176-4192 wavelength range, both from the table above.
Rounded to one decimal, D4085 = 15.2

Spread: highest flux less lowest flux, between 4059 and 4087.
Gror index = 6.1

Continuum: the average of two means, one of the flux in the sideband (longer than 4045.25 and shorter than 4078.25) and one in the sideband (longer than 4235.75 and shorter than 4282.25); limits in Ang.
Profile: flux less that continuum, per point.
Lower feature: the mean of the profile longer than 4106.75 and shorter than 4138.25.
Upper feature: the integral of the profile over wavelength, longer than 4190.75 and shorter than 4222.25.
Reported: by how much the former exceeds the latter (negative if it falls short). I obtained -12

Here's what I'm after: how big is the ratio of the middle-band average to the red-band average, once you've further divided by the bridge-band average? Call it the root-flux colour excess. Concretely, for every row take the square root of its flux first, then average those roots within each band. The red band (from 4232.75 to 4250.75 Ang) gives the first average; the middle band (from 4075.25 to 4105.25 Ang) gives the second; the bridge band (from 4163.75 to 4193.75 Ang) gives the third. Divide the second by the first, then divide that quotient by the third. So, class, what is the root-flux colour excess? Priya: 0.237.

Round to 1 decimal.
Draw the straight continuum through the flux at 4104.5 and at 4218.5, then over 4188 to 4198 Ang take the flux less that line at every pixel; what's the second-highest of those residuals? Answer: 3.1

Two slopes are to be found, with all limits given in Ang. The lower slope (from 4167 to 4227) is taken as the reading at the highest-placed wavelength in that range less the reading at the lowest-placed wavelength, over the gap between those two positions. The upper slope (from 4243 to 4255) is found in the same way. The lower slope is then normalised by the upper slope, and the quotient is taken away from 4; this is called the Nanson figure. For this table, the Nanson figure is 3.9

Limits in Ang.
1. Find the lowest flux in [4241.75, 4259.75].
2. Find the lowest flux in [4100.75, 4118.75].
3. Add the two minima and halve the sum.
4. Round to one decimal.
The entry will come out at 11.7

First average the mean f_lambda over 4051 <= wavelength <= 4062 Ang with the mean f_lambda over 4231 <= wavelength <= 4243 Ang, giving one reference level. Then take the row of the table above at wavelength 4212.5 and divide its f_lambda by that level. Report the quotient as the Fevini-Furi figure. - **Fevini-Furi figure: 1.18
